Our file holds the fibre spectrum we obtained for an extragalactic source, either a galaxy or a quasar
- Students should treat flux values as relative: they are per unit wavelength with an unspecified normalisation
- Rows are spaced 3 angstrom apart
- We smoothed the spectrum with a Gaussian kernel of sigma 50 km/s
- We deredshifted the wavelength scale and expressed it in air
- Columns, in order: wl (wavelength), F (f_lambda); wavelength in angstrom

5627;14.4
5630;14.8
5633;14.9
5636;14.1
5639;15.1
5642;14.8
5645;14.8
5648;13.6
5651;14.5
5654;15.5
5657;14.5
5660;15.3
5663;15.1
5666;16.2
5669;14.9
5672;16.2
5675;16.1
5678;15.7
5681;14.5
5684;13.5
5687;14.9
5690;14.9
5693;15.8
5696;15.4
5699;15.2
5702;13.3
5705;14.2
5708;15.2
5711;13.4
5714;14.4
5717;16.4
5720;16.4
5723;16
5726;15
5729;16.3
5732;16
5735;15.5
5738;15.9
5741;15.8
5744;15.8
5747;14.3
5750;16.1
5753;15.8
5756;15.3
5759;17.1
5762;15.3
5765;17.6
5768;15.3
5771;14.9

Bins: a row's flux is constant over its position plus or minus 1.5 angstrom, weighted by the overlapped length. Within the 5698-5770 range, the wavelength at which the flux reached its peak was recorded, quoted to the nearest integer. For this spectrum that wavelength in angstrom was 5765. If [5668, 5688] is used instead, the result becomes 5672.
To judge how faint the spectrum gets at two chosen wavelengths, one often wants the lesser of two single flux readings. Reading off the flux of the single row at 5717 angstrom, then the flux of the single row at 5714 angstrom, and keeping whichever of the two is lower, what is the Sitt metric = 14.4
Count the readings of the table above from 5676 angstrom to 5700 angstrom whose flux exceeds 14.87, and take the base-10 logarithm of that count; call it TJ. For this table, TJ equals 0.78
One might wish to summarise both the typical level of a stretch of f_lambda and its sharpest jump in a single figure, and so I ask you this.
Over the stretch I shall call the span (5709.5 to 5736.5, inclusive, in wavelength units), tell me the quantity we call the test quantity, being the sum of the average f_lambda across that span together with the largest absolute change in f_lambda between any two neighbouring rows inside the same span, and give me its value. 17.5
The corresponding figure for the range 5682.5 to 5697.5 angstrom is 16.3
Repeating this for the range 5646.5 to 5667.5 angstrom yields 16.1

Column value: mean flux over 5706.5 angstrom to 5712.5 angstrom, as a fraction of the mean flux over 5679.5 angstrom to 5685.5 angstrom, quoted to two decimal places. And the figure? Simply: 1.02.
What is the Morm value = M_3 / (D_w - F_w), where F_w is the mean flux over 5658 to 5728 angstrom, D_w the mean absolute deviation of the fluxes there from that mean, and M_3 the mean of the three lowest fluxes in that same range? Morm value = -0.93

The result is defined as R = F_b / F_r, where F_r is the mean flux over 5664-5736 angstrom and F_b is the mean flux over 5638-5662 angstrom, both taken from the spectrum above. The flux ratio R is 0.970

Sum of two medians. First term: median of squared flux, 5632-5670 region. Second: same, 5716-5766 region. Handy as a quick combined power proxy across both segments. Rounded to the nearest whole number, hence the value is 475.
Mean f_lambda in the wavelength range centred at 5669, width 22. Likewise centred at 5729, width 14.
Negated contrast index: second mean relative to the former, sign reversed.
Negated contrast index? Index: -1.01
